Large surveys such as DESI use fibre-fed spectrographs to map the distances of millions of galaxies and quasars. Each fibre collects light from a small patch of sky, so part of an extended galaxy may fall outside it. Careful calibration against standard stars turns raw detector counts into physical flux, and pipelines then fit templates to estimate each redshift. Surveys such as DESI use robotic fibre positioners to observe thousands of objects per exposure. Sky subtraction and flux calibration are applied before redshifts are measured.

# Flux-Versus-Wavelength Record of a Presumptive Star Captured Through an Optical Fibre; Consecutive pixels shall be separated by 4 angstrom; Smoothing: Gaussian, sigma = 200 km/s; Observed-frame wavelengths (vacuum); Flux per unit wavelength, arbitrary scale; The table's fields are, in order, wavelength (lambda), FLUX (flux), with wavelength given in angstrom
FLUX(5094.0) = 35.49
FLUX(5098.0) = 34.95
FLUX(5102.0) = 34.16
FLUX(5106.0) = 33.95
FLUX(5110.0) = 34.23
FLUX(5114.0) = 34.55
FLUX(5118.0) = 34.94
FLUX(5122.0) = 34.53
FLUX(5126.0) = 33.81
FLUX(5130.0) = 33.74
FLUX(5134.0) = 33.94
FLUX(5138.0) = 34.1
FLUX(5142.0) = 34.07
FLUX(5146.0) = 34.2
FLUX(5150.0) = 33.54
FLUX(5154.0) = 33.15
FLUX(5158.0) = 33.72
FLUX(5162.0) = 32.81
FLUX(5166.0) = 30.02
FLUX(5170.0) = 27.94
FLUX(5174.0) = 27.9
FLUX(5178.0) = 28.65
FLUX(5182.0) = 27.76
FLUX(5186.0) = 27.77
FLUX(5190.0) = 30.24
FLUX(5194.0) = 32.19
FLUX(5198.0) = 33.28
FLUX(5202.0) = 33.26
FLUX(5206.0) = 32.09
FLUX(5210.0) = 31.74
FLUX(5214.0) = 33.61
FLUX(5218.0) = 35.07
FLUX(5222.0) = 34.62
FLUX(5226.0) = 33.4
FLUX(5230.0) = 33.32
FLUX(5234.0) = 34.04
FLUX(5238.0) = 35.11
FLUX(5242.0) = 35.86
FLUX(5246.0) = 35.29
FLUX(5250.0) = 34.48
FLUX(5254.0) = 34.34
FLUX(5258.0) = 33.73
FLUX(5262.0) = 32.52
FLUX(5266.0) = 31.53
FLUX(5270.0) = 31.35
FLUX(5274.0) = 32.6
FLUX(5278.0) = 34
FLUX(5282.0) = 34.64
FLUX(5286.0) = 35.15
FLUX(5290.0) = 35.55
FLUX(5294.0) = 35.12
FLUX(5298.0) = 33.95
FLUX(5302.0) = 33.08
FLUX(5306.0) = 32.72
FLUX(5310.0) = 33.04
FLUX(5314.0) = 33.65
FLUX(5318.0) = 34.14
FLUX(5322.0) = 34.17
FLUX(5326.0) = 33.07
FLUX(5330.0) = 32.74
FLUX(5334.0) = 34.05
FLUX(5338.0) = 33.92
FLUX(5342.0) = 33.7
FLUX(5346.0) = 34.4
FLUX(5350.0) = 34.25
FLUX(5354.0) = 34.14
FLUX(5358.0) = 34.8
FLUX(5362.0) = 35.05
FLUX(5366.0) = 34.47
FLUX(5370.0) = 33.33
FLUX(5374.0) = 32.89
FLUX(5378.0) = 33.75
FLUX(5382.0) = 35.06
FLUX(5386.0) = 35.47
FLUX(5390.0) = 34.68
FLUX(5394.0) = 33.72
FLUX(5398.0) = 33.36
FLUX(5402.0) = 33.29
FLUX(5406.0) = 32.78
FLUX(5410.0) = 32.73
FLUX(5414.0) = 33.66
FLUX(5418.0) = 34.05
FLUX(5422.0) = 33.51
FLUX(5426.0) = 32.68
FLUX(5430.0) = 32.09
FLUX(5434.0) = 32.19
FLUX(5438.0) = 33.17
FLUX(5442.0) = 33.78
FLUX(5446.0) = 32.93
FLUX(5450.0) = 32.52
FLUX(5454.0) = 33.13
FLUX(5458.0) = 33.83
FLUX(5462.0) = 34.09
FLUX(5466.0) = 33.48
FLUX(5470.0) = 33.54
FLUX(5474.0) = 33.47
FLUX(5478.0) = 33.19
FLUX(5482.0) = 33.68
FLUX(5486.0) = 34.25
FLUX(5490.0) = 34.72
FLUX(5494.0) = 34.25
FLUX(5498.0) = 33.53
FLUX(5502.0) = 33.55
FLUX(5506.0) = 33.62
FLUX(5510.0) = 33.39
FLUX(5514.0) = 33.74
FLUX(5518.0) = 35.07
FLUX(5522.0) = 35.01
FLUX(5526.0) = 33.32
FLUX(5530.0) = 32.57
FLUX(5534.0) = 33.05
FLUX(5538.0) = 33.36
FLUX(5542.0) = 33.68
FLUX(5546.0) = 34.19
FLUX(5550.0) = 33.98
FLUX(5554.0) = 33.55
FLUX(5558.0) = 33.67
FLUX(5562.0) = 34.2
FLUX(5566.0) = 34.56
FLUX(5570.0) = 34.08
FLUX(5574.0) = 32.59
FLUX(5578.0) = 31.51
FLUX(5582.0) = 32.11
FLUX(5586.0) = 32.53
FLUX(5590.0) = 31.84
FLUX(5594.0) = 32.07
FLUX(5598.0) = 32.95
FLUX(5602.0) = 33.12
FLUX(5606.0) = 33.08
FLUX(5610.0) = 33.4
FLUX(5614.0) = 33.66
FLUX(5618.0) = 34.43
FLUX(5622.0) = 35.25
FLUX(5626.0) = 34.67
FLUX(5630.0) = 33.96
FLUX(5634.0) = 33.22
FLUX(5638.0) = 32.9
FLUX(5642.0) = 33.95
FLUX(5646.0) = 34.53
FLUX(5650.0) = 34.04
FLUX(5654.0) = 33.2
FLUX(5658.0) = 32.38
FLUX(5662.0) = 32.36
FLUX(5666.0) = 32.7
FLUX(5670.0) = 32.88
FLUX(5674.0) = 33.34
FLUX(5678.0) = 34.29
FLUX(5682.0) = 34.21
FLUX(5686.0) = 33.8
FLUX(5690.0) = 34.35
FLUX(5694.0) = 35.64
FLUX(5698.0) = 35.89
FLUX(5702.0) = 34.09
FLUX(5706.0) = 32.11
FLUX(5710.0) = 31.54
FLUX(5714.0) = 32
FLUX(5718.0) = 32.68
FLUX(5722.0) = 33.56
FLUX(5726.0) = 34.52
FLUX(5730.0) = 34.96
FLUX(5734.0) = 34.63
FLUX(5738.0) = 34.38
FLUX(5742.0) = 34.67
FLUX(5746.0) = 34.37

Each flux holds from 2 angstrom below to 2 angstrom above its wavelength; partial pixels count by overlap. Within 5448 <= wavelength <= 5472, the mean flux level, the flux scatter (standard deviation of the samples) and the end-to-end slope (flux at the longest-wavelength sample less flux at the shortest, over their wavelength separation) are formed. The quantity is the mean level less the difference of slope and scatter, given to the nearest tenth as 33.9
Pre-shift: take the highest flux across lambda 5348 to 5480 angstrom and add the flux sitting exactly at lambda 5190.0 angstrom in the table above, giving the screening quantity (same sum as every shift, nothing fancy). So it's 65.7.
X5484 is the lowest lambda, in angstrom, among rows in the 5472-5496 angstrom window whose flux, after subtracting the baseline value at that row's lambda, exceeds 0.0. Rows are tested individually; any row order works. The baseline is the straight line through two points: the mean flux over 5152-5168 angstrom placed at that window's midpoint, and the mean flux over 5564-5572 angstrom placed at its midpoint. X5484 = 5486.0 angstrom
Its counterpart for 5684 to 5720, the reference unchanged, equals 5694.0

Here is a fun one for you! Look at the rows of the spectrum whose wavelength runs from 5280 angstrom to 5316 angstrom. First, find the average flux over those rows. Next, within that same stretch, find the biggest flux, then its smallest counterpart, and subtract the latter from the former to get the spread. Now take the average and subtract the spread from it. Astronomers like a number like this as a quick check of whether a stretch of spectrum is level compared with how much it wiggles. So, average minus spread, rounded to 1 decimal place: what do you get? 31.3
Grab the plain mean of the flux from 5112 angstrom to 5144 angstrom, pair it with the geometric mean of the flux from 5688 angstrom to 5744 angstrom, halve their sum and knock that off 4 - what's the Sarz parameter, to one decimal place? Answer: -30.1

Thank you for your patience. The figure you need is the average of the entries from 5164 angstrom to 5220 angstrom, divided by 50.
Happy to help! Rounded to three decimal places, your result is 0.616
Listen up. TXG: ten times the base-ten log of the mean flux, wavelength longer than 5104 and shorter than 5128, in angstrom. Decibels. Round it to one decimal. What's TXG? 15.4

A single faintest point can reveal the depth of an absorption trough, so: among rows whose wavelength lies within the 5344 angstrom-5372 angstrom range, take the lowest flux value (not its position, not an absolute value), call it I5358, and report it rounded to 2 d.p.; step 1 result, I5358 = 33.33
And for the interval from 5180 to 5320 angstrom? 27.76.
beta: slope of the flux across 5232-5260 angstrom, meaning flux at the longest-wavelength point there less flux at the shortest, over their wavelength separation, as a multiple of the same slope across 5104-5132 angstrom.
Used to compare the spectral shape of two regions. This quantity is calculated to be 1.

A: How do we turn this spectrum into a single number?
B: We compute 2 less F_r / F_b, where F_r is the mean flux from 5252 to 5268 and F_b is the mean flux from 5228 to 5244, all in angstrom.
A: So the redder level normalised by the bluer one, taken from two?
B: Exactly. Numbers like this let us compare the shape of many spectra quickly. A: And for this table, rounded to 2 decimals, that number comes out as 1.04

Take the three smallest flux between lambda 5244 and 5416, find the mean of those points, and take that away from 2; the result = -29.80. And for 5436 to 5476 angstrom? -30.86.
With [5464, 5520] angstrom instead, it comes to -31.35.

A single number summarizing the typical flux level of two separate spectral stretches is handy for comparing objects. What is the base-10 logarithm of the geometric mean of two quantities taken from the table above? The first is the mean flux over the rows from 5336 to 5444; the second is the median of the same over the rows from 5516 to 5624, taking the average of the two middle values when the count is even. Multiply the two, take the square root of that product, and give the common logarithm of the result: 1.53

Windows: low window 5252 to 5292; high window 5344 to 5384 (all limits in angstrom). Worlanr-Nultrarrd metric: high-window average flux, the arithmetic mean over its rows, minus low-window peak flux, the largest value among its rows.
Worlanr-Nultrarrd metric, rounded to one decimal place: -1.3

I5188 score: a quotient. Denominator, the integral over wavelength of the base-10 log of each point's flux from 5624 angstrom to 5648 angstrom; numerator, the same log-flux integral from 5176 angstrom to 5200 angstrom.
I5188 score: 1.0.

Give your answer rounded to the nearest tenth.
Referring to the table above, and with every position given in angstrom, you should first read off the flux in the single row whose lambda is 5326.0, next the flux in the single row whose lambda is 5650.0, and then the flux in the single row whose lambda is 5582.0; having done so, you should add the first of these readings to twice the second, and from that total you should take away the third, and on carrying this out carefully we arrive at 69.0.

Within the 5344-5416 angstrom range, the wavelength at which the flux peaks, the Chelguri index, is 5386.0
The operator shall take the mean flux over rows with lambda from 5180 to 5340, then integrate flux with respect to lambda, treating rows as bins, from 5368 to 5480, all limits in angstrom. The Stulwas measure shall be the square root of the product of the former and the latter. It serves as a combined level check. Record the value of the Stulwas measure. 353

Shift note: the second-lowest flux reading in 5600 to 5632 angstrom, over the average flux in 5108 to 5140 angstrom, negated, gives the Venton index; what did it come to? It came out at -0.97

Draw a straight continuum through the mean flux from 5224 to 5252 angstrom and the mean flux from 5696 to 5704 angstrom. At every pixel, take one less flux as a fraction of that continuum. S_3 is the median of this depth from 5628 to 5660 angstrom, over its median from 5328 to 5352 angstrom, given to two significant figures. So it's 2.1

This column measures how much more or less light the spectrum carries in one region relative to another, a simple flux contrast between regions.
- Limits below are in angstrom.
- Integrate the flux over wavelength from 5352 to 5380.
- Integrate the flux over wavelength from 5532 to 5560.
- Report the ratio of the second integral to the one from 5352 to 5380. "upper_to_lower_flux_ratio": 0.99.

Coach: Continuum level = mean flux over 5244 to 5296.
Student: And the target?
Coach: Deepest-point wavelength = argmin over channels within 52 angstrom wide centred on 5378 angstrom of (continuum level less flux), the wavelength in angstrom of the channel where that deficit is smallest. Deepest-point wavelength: 5386.0 angstrom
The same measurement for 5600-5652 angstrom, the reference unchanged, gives 5622.0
